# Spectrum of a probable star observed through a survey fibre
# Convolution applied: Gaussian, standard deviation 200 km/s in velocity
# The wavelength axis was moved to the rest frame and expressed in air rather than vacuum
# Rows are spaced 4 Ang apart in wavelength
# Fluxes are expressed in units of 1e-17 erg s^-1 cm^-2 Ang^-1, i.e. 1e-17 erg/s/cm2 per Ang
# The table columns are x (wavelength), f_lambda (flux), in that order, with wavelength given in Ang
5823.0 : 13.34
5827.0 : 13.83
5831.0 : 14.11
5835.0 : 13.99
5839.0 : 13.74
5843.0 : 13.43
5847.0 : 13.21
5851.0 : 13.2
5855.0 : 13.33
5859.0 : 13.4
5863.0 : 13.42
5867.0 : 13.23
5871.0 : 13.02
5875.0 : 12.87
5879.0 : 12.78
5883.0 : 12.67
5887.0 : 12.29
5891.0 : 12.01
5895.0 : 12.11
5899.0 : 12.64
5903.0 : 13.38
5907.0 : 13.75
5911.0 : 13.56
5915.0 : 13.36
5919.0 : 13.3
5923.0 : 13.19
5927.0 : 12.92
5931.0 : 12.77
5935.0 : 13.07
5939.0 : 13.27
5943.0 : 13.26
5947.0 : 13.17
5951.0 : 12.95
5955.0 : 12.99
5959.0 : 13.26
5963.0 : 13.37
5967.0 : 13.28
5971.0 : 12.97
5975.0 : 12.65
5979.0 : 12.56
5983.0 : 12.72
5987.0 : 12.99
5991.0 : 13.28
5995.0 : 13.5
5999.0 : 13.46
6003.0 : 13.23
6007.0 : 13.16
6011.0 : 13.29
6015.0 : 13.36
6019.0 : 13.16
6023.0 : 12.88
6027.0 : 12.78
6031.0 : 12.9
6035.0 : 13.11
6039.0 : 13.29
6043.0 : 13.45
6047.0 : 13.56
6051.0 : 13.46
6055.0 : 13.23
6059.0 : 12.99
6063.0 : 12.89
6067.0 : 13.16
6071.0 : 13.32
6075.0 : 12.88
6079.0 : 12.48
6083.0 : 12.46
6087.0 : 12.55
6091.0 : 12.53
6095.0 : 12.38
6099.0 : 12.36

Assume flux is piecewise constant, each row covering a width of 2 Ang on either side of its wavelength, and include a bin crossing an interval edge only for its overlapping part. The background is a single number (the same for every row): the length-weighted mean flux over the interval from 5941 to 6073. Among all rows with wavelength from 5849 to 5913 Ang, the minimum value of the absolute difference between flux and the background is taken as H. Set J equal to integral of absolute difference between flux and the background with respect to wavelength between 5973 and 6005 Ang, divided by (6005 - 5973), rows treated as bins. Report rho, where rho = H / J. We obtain 0.19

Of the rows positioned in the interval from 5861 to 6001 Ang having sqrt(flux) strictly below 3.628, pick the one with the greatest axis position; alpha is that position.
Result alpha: 5987.0 Ang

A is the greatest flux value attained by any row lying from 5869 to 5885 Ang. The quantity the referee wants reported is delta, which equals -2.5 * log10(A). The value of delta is -2.79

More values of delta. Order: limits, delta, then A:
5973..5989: -2.78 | 12.99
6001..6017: -2.81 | 13.36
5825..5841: -2.87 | 14.11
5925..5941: -2.81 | 13.27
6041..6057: -2.83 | 13.56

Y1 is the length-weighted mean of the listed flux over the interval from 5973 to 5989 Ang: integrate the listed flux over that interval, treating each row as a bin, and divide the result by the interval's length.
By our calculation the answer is 12.7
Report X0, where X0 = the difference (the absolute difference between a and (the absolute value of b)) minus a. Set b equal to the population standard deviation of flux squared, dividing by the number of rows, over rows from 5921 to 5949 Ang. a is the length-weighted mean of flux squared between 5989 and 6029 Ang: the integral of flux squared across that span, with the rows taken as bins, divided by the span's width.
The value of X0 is -5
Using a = 175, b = 4.5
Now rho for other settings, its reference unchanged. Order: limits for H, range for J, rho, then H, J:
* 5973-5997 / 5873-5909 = 0.23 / 0.140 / 0.61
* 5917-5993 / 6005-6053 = 0.14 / 0.030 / 0.21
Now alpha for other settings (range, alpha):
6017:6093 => 6091.0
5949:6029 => 6027.0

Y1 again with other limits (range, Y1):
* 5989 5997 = 13.4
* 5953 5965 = 13.2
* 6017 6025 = 13.0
